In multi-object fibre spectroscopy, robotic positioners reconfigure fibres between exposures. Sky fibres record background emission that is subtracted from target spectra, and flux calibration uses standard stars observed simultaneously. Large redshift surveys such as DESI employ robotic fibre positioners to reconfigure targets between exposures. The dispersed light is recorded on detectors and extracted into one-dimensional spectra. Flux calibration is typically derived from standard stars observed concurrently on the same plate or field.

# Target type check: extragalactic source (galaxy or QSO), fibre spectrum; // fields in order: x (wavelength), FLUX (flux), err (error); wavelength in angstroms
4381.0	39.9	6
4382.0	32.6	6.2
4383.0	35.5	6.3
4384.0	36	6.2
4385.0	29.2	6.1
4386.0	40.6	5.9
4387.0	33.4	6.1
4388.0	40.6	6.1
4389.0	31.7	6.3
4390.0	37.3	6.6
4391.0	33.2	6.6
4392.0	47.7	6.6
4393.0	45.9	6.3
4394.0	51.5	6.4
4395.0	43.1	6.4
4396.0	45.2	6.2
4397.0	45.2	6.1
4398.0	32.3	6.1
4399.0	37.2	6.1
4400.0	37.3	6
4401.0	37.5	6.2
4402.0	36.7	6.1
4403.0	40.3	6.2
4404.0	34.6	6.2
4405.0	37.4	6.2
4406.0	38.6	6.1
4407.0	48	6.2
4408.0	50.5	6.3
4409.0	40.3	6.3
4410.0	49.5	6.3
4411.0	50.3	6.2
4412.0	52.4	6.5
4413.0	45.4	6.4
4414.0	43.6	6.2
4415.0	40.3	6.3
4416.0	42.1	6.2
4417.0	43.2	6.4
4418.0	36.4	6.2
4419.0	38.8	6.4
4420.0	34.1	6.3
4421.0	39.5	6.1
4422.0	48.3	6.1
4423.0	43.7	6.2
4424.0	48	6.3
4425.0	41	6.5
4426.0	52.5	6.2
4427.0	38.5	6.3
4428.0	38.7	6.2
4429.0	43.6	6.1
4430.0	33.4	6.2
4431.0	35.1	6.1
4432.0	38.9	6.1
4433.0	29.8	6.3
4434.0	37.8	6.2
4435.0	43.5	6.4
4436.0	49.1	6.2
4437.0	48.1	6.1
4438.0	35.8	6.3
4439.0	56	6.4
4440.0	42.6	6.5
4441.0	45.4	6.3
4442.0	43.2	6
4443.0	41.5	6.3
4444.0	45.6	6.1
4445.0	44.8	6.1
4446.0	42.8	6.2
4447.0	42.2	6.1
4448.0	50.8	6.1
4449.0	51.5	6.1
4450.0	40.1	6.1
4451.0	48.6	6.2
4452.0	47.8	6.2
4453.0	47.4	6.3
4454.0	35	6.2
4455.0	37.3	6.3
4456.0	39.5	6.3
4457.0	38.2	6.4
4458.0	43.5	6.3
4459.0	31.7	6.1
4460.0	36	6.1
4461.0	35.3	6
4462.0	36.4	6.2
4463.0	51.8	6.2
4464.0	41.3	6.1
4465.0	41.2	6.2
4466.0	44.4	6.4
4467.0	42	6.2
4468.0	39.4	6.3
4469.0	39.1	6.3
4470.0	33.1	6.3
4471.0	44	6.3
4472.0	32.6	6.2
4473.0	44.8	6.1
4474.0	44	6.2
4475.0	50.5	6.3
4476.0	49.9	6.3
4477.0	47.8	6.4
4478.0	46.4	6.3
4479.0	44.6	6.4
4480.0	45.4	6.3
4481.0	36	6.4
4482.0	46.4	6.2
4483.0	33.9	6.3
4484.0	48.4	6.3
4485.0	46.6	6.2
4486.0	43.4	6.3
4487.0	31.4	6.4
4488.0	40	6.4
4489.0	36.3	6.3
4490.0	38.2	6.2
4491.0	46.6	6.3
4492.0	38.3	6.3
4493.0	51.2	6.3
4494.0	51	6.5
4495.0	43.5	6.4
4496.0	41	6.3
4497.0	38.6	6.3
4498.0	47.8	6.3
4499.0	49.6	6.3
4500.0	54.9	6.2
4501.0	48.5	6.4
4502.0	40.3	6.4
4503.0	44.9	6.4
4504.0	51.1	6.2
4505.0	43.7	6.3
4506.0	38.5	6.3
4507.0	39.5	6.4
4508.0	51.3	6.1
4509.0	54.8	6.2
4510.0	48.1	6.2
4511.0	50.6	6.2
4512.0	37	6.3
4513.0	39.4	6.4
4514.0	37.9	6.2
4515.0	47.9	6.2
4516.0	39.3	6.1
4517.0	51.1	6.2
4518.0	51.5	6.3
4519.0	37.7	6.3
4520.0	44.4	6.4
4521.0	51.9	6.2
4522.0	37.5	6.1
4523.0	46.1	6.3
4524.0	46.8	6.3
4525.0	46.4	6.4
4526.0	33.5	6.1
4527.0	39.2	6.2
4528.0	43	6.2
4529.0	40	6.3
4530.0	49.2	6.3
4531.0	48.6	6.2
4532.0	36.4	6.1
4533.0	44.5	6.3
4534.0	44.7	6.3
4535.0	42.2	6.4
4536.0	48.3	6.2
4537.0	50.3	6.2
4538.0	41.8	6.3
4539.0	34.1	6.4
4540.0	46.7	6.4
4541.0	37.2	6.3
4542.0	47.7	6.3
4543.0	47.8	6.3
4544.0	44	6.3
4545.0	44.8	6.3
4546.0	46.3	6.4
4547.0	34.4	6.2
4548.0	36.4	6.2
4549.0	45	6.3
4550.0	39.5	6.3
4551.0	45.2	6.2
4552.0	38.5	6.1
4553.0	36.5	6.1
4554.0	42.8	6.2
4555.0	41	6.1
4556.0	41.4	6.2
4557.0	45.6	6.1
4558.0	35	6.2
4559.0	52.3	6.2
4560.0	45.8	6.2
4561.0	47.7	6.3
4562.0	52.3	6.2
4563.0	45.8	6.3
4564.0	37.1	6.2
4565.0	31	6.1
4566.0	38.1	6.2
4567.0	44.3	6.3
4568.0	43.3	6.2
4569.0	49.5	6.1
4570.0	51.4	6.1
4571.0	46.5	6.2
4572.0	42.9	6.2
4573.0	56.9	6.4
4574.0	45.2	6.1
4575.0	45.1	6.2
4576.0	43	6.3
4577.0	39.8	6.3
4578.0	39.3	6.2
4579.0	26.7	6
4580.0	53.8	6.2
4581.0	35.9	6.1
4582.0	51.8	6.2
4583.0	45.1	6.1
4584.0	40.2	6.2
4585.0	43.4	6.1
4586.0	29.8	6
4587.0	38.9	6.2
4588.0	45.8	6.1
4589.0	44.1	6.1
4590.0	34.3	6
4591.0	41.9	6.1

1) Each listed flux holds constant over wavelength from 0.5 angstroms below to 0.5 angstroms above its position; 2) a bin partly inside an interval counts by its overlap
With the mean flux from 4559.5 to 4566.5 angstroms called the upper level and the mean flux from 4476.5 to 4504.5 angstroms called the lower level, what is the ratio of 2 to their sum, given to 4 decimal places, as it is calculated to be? 0.0231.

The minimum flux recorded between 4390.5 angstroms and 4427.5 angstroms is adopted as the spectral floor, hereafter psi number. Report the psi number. 32.3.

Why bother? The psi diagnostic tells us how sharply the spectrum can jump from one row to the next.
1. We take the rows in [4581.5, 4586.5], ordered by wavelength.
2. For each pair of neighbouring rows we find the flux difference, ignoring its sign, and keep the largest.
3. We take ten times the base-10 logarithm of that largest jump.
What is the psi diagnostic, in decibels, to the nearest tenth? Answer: 11.3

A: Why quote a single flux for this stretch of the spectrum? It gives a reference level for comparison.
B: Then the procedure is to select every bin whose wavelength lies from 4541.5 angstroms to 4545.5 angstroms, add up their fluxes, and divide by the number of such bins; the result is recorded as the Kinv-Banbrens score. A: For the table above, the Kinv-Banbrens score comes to 46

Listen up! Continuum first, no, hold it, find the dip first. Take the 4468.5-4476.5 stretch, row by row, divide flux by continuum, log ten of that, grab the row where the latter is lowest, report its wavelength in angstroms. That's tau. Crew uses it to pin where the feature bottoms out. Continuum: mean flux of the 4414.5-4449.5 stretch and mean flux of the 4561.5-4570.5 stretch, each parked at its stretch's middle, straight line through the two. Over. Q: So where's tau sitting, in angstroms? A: 4472.0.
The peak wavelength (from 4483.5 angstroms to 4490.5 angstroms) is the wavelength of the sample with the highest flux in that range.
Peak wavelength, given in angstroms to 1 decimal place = 4484.0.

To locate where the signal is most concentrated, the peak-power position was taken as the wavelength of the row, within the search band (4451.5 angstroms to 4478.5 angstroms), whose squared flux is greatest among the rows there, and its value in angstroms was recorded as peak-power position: 4463.0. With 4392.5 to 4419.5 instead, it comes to 4412.0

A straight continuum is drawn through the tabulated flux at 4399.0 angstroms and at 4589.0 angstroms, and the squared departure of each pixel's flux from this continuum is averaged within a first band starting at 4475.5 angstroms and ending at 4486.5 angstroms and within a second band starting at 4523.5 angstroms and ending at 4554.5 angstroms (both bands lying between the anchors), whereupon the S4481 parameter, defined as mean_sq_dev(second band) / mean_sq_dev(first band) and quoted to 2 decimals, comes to 0.58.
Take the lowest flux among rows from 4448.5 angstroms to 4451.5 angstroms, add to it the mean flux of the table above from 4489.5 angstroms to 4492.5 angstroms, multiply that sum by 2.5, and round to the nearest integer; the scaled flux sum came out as 203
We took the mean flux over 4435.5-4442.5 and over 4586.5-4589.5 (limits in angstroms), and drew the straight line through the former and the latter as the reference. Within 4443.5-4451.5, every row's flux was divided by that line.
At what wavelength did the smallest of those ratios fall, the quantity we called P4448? 4450.0 angstroms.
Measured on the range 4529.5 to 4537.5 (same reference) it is 4532.0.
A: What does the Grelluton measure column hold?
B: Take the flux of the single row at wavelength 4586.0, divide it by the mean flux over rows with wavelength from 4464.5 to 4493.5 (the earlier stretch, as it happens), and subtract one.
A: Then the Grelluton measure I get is -0.3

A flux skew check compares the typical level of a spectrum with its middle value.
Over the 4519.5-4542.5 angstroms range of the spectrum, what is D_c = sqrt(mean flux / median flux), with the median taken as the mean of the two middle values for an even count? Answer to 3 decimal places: 0.989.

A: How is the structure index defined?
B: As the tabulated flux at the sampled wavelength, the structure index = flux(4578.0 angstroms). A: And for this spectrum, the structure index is 39.3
